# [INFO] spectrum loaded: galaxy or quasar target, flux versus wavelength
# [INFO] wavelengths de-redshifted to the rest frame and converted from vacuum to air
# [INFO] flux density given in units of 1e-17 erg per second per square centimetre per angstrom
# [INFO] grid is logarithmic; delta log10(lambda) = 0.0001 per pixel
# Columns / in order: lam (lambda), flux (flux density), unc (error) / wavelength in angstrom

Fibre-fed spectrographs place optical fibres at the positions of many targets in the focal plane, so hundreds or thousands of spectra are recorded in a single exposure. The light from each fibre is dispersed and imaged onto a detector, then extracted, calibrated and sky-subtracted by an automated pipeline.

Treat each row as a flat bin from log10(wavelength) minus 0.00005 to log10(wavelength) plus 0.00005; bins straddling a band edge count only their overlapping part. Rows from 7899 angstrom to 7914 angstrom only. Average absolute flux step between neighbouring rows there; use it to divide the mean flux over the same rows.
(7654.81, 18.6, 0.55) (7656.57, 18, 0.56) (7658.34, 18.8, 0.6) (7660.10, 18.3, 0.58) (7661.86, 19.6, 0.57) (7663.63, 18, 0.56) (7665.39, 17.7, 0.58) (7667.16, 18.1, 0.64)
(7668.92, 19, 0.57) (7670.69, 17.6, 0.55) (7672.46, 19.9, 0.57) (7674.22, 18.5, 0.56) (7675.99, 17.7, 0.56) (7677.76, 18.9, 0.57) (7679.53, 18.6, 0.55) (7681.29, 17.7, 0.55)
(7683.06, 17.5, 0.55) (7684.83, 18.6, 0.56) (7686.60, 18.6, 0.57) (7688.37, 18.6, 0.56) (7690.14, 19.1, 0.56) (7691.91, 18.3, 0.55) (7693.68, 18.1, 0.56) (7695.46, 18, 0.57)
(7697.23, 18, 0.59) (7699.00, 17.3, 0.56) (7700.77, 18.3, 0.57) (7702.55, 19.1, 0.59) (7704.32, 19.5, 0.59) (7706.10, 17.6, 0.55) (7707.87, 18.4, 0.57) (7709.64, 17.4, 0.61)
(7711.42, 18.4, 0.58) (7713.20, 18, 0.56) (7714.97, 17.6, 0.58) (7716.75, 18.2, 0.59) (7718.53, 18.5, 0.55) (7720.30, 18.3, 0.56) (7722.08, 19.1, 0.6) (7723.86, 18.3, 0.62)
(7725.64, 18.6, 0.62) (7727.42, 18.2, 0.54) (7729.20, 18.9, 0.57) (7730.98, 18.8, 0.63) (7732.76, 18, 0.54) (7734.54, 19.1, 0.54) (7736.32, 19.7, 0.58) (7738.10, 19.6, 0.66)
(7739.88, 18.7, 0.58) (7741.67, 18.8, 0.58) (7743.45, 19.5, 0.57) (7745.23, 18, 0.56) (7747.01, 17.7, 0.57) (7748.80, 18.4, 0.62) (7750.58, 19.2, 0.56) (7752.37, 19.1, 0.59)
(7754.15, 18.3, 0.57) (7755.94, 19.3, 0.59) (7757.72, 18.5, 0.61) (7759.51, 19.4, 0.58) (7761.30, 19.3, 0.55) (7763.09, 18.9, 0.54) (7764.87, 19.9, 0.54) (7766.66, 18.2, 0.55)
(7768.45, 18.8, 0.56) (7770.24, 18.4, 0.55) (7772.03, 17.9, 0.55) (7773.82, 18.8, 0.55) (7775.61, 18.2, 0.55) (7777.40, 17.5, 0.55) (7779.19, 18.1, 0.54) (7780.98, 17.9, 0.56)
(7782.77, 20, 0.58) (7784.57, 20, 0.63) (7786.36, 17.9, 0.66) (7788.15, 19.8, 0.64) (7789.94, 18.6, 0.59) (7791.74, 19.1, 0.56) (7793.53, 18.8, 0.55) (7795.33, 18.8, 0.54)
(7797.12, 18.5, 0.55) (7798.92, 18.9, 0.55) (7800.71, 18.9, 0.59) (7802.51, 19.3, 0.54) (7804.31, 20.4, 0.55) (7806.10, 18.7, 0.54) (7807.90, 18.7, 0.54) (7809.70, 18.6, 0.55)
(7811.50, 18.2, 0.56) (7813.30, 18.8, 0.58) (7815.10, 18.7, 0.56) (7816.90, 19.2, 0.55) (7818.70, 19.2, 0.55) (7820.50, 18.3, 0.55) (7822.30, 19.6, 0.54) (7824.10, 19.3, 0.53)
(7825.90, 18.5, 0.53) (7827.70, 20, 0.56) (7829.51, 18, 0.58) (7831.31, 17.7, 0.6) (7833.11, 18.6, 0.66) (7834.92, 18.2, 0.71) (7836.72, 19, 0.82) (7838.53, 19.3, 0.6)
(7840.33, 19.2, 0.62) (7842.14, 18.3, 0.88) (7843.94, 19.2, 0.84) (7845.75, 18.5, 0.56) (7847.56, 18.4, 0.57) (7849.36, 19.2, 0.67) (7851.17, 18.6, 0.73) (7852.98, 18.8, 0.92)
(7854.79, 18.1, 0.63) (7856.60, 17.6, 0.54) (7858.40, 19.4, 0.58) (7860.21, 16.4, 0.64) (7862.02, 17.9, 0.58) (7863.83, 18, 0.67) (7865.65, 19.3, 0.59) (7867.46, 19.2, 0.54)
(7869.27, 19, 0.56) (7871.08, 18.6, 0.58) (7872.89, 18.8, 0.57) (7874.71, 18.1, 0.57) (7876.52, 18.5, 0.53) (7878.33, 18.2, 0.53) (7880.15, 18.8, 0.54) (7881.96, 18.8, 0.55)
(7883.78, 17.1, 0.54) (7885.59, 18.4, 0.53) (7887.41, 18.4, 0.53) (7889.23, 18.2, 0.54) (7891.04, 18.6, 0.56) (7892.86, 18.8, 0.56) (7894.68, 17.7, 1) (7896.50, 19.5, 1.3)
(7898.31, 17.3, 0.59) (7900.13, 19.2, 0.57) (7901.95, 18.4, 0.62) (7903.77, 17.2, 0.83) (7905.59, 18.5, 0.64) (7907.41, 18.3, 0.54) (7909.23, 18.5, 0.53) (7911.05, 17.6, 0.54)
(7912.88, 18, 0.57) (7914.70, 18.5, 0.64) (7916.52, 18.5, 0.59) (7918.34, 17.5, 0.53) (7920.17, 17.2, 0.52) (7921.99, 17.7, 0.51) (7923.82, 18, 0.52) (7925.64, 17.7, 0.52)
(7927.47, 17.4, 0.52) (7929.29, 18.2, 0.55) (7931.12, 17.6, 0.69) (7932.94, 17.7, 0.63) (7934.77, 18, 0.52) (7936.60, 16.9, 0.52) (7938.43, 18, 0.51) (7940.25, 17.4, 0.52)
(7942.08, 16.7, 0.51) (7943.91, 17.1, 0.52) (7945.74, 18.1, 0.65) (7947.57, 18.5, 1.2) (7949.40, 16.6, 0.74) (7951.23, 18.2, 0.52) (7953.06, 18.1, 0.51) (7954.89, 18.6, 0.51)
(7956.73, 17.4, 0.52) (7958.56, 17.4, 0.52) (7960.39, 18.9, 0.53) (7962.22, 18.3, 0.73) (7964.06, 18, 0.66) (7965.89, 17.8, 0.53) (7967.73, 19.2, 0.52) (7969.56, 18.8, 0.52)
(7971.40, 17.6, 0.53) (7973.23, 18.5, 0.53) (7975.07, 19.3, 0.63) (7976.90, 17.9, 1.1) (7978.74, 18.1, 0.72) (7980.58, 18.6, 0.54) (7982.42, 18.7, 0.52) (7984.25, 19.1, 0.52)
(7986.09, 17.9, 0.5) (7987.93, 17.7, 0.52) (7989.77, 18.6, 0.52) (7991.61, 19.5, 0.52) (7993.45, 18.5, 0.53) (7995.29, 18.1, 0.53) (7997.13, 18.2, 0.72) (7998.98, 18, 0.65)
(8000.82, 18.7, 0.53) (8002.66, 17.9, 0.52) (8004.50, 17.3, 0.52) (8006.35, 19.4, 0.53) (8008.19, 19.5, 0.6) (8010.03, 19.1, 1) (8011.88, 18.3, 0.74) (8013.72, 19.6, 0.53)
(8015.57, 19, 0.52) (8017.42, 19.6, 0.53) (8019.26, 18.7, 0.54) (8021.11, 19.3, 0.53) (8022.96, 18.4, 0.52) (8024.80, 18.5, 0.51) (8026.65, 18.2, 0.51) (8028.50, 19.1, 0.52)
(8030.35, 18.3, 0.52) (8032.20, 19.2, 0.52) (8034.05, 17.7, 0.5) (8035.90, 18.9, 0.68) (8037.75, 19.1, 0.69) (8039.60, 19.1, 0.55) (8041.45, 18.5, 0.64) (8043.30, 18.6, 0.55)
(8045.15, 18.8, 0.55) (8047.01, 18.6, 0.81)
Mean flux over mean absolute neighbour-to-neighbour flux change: 25.5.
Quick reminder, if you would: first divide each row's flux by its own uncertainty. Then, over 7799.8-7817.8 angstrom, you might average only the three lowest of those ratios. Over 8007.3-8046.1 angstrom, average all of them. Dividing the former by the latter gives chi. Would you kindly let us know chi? 0.974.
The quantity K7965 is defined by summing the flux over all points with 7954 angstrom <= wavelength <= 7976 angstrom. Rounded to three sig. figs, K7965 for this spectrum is 220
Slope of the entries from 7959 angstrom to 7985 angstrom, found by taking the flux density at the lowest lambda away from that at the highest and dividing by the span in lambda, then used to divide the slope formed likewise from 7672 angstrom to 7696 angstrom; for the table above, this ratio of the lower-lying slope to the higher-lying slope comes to -9.9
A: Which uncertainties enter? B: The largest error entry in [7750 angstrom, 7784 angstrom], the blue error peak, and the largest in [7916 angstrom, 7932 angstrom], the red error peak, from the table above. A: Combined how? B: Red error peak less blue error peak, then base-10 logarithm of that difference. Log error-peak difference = -1.1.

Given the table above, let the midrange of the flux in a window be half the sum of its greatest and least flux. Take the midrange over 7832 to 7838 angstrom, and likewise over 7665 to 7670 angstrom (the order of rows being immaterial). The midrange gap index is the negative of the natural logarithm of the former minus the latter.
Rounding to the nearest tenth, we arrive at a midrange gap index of 1.4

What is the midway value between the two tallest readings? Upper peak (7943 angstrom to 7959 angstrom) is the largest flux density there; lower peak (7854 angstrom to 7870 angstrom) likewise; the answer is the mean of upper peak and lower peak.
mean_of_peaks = 19.00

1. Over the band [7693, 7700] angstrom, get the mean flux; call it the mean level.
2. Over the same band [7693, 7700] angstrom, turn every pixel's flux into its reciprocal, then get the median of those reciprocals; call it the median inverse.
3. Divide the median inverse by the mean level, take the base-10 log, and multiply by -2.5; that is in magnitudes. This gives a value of 6.27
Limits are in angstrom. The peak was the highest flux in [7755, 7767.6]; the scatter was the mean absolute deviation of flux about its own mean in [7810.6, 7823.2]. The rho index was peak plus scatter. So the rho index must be 20.3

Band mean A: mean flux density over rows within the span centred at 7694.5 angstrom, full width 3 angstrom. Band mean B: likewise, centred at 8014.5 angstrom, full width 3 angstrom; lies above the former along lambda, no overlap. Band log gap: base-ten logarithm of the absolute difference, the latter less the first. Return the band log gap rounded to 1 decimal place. 0.1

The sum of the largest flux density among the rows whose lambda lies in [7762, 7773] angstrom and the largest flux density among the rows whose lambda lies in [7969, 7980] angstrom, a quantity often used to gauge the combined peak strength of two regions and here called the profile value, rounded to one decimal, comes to 39.2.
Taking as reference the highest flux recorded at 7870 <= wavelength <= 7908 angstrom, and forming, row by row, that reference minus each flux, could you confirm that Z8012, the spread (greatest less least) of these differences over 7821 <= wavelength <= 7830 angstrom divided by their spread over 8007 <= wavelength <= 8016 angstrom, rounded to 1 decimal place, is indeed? 1.5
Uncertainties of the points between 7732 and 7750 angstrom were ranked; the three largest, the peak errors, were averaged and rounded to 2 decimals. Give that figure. 0.62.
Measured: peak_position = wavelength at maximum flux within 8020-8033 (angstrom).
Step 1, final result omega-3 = 8021.11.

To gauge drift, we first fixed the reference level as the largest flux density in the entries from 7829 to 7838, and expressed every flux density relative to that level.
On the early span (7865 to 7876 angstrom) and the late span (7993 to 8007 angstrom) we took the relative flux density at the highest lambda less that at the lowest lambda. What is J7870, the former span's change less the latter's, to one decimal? -2.1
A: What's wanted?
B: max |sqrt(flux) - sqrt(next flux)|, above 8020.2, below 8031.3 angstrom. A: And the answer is 0.10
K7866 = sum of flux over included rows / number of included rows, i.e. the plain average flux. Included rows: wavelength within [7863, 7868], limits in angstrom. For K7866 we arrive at 18.8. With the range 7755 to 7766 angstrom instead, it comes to 19.2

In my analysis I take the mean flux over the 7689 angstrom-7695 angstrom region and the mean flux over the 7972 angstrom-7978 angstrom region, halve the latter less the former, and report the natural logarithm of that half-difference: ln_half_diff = -3.4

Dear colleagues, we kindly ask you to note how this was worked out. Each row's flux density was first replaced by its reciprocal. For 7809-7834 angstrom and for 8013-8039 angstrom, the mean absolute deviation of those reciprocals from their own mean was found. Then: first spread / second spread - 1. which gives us 0.10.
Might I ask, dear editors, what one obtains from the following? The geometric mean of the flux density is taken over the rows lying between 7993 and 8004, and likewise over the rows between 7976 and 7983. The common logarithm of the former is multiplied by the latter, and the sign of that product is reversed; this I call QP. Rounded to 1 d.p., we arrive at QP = -23.1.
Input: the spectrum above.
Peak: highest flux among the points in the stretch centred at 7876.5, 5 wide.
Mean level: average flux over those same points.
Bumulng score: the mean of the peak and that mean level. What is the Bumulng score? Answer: 18.4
